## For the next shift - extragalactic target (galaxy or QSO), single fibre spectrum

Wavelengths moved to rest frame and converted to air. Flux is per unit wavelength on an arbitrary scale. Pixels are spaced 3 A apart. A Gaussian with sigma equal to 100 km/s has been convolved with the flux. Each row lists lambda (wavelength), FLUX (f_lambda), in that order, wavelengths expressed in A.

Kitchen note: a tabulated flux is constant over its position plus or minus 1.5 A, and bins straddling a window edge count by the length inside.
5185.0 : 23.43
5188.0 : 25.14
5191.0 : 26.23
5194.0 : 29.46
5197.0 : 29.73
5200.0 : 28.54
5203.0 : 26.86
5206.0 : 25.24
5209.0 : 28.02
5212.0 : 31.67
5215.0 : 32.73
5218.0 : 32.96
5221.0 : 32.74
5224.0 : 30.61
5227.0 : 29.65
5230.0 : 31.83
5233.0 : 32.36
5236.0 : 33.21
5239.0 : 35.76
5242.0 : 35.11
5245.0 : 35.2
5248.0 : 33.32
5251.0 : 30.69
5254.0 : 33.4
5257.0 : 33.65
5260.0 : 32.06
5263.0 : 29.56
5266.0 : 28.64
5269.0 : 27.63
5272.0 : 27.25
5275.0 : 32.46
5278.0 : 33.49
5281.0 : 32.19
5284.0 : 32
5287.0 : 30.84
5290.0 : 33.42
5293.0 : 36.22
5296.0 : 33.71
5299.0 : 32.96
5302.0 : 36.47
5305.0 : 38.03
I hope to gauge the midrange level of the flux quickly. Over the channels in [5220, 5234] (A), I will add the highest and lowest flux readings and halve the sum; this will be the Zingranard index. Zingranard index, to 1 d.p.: 31.2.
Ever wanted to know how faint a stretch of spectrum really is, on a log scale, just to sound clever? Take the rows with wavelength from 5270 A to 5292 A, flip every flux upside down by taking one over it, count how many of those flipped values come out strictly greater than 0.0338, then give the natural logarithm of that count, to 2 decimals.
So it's 0.00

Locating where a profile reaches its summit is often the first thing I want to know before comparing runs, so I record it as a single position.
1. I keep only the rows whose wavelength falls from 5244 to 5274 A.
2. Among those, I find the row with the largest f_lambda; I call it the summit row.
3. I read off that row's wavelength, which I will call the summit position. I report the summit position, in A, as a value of 5245.0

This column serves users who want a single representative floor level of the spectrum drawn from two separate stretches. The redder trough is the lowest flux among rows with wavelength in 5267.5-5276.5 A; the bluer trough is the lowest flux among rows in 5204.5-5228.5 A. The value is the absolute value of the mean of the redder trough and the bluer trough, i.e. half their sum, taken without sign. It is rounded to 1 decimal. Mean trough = 26.2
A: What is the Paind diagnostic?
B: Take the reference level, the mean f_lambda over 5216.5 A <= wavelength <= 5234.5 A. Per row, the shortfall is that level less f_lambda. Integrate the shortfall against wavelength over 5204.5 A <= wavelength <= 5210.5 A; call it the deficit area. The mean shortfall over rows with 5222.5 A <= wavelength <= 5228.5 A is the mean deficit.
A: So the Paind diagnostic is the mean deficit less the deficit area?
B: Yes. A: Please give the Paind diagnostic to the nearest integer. -29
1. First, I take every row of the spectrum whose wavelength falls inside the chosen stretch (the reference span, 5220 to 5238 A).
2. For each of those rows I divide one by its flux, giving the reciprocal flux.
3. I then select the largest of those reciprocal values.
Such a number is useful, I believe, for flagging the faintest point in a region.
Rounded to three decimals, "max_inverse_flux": 0.034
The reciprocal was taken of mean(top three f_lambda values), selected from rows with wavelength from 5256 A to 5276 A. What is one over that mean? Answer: 0.0306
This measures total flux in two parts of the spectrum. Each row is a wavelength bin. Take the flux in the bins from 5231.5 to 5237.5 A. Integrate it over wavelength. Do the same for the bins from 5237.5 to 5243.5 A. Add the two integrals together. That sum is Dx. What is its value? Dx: 409.3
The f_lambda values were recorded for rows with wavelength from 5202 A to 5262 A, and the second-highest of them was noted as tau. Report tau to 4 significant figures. 35.20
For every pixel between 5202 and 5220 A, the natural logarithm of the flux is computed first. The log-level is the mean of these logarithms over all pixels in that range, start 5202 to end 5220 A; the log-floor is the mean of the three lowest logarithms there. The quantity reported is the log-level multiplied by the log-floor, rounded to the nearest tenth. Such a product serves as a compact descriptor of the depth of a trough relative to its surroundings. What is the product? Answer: 11.1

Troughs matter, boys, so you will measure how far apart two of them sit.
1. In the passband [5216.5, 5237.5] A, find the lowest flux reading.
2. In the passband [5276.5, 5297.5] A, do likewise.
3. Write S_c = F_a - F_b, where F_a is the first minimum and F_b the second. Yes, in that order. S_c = -1.2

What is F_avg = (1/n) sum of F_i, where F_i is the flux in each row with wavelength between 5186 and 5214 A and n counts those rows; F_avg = 27.9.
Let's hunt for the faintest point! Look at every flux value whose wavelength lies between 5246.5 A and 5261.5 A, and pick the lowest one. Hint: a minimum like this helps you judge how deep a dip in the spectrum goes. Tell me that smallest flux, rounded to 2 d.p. 30.69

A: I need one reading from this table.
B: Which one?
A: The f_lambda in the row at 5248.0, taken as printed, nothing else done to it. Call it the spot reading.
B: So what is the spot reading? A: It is 33.32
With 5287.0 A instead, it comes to 30.84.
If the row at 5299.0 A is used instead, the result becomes 32.96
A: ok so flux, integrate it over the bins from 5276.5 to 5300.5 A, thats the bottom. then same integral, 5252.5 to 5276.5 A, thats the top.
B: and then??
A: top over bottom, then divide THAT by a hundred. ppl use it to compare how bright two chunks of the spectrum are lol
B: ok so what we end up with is 0.0092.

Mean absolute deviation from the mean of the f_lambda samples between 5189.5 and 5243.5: 2.4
